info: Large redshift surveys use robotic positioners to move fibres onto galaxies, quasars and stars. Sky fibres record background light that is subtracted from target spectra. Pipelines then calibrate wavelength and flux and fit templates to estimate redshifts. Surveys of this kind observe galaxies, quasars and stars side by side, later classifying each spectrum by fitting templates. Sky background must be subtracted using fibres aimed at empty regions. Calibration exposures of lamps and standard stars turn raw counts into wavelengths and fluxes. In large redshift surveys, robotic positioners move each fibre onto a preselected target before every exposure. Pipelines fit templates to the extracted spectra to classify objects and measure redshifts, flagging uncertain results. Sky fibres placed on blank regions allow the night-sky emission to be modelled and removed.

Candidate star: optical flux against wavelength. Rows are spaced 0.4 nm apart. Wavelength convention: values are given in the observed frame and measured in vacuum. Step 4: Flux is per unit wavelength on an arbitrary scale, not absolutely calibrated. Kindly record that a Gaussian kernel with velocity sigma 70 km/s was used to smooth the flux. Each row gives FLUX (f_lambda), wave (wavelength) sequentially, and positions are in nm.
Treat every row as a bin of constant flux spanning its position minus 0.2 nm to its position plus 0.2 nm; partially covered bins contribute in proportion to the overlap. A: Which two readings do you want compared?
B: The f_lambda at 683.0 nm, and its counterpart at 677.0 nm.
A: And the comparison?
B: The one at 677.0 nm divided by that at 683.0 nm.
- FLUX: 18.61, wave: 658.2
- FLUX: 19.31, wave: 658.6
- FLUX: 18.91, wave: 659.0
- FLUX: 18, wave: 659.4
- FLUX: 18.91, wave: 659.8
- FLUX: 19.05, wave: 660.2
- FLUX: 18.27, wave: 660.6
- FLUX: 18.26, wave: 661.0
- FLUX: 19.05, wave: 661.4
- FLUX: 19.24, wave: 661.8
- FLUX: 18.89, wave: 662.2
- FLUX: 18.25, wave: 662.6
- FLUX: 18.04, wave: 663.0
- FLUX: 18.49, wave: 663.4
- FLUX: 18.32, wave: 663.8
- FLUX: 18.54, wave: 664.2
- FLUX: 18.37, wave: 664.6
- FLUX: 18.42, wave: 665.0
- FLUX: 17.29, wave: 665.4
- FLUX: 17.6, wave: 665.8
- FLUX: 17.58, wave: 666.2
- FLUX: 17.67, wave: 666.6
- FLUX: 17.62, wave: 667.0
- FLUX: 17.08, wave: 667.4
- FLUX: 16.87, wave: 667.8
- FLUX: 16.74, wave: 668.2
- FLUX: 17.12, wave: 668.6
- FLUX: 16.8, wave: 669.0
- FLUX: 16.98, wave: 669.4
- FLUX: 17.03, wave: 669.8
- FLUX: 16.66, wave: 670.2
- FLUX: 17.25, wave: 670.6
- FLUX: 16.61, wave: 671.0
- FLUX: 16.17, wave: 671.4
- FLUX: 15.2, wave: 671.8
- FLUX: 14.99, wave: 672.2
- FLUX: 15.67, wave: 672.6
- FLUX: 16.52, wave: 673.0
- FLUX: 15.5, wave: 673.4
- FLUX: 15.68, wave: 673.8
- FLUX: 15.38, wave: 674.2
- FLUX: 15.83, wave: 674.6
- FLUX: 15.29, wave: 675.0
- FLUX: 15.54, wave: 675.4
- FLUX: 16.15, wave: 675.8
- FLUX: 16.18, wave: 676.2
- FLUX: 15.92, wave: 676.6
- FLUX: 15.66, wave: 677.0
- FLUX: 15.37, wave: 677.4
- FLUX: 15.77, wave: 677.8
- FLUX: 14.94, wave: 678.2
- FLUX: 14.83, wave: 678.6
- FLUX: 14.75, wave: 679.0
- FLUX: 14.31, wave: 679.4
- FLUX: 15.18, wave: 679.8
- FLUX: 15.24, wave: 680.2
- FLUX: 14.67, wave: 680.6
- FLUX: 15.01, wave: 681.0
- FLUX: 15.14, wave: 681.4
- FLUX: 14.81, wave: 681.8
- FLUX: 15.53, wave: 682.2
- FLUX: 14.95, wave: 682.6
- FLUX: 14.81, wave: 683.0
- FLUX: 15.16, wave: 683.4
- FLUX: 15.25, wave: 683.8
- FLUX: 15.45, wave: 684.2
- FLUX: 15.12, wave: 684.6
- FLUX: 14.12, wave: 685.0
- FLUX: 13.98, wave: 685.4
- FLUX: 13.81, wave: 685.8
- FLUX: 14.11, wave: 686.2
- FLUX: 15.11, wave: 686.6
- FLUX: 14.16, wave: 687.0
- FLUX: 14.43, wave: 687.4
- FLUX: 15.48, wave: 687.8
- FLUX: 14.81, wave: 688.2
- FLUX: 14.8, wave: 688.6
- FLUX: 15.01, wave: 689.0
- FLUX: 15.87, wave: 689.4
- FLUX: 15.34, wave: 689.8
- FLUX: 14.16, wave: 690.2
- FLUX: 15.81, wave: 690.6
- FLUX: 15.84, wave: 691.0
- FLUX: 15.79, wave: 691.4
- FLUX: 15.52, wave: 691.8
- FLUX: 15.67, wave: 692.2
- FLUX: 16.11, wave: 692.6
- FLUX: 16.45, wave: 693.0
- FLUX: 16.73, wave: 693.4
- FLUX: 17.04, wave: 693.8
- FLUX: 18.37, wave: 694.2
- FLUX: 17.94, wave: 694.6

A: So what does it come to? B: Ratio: 1.06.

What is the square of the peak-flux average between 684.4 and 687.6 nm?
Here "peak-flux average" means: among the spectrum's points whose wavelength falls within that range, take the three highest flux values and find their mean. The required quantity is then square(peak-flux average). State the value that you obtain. 222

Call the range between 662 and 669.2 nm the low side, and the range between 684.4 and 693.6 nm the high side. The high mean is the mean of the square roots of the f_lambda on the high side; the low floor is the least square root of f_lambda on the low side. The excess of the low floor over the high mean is 0.20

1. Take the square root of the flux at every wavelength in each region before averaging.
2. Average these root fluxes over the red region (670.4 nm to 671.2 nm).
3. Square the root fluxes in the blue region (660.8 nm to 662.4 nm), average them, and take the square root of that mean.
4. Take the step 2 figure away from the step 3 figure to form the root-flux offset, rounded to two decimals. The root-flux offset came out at 0.23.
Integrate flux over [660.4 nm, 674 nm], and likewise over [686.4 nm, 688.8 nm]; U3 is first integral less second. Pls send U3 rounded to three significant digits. 200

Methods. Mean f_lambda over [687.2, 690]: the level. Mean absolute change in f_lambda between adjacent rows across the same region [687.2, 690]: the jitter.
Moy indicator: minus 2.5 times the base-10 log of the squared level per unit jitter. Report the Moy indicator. -6.5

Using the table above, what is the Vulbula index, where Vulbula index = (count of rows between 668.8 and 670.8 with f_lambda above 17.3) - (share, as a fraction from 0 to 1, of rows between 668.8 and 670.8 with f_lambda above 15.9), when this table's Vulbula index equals -1.00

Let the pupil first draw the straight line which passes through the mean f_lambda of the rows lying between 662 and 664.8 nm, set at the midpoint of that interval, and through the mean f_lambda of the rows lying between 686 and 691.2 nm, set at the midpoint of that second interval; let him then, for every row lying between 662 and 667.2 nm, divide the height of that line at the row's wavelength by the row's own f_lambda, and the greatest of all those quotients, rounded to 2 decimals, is 1.05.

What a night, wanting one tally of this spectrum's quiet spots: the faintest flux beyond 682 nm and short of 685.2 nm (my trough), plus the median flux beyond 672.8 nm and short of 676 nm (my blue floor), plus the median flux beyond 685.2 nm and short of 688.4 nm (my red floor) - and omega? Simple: 44.0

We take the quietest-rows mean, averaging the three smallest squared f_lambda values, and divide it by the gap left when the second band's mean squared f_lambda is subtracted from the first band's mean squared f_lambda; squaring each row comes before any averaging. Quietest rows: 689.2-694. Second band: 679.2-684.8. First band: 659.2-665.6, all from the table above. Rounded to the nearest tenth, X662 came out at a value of 2.0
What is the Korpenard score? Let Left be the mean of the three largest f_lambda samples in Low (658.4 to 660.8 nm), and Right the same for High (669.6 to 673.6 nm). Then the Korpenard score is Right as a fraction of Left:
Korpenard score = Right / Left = 0.89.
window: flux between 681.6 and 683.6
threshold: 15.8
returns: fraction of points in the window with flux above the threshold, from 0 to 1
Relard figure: 0.00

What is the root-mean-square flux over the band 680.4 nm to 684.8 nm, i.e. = 15.1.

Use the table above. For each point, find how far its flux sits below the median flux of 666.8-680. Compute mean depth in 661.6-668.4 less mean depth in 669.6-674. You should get -1.83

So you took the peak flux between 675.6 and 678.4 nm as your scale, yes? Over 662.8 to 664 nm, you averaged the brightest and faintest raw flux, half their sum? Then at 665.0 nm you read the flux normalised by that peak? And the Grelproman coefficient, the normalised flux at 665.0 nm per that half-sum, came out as 0.0623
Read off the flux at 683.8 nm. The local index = 15.25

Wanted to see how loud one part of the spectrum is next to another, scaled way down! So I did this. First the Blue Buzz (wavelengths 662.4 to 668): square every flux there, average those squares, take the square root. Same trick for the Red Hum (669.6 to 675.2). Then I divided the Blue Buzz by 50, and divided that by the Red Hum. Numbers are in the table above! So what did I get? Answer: 0.0223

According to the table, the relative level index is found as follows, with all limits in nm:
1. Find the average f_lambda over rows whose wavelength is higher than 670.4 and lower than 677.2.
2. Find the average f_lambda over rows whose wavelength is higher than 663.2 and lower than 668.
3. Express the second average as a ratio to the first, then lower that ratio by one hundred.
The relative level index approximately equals -98.9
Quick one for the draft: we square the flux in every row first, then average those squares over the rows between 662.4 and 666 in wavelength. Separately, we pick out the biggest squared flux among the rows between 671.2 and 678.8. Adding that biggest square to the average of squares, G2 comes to 602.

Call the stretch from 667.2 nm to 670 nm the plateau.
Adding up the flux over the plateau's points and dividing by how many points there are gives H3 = 16.9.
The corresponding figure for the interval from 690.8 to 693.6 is 16.0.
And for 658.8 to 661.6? 18.6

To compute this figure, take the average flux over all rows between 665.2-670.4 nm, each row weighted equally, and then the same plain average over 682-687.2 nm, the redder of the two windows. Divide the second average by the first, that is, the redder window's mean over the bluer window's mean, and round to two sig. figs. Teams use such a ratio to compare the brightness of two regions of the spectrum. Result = 0.86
